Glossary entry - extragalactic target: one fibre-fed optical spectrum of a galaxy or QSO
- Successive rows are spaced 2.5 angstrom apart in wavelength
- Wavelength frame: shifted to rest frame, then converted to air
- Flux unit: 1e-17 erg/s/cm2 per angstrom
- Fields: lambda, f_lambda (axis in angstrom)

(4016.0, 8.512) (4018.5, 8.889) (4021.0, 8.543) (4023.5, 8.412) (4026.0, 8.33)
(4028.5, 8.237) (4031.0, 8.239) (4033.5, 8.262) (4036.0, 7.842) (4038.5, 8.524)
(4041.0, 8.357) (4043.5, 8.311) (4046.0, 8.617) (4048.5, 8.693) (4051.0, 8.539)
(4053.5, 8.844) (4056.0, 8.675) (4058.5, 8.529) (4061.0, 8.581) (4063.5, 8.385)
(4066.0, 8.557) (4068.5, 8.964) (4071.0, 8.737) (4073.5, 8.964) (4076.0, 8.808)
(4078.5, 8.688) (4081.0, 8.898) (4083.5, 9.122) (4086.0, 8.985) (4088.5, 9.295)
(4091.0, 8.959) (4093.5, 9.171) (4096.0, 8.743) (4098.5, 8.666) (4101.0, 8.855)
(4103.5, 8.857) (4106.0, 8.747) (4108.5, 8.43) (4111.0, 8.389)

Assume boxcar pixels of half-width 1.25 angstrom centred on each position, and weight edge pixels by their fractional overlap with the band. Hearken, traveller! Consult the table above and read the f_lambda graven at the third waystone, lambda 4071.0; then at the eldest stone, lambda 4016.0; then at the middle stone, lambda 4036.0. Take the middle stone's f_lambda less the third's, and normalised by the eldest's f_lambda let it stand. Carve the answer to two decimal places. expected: -0.11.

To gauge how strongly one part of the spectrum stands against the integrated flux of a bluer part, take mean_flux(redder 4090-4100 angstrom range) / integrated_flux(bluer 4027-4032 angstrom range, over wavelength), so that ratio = 0.22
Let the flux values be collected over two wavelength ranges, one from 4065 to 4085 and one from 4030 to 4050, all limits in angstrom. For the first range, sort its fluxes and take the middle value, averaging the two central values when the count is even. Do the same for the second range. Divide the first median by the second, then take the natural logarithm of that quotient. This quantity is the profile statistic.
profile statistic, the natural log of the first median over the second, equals 0.06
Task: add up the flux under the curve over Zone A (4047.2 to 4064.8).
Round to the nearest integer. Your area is 151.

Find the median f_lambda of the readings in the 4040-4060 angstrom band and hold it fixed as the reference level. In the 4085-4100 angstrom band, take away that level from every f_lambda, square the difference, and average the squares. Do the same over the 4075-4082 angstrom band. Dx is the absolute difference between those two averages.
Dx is 0.15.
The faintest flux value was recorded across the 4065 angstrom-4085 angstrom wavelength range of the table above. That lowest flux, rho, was 8.557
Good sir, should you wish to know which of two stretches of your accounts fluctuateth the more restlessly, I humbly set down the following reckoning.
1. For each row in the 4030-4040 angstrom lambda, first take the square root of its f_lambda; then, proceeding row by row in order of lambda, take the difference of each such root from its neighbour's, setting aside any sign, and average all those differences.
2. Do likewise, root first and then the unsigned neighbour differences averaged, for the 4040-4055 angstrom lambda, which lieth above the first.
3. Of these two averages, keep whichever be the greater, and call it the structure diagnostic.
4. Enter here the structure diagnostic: 0.066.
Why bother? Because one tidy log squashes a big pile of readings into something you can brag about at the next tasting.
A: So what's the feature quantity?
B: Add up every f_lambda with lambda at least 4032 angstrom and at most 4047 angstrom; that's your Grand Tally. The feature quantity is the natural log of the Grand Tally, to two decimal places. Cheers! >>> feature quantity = 3.91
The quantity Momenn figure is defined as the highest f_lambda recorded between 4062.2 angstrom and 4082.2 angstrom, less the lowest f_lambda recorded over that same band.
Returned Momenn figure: 0.58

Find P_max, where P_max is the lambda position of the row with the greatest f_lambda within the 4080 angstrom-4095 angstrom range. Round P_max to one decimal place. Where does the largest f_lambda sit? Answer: 4088.5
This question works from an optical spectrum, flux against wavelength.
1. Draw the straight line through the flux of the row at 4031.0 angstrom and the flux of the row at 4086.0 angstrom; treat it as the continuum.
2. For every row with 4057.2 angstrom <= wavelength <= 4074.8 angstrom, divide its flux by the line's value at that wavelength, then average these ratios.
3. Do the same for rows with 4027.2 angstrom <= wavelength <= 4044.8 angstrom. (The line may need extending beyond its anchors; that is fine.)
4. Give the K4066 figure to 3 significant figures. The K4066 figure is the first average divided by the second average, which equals 1.00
